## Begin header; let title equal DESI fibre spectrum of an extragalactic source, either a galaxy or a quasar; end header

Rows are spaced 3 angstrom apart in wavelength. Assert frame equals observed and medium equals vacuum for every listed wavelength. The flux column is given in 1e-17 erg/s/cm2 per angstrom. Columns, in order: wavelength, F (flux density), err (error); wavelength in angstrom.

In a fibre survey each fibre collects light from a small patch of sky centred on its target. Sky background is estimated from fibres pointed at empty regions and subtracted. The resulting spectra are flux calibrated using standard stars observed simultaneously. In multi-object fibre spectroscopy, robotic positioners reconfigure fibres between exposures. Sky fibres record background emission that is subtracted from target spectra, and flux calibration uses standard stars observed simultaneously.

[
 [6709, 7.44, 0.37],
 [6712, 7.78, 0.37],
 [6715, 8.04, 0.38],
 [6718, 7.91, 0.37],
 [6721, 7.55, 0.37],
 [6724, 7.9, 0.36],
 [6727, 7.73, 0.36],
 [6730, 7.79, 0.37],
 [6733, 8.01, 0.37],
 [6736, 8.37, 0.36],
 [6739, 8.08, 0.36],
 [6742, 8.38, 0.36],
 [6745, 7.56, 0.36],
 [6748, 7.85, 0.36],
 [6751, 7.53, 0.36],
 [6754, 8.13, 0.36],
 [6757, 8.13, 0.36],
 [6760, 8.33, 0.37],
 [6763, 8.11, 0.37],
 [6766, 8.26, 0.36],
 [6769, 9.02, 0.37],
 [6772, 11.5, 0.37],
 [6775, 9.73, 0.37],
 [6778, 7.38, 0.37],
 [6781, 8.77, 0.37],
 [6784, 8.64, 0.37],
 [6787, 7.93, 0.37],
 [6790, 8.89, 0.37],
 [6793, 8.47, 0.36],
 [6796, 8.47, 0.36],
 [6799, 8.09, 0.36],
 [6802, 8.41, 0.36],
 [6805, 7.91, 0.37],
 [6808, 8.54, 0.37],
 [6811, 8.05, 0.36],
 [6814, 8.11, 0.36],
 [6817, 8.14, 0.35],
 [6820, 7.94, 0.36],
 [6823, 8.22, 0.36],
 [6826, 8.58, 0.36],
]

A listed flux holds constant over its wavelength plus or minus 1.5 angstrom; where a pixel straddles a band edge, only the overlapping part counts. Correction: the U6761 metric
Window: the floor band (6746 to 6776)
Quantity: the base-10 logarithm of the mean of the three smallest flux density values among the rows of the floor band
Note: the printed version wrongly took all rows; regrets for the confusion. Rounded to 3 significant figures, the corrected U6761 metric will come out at 0.894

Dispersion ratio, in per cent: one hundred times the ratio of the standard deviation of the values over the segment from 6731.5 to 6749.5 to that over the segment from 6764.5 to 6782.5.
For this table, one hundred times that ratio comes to 22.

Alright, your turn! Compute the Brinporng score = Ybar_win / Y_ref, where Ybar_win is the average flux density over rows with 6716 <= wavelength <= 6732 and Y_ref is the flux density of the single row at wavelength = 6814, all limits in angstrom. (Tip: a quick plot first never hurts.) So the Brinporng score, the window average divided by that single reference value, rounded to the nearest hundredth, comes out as 0.96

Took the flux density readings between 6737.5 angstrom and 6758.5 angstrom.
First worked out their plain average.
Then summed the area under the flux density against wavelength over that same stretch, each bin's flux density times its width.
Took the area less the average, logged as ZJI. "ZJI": 159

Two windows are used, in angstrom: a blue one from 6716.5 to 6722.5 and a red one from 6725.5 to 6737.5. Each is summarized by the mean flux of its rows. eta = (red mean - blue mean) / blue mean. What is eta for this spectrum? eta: 0.032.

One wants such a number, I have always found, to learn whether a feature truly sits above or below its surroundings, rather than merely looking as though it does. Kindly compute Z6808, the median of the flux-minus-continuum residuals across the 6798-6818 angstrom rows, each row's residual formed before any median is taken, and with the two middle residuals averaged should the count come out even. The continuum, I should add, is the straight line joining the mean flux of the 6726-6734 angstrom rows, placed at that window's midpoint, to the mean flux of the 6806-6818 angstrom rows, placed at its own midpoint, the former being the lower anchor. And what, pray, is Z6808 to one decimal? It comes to -0.1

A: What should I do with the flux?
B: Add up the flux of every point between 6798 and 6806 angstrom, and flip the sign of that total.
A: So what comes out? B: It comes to -24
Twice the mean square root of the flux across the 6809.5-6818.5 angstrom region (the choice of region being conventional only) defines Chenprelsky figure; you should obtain 5.69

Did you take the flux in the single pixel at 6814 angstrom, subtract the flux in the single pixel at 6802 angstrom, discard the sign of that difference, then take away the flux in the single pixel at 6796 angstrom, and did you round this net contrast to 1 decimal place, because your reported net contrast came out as -8.2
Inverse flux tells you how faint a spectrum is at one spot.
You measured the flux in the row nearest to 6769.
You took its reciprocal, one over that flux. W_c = 0.111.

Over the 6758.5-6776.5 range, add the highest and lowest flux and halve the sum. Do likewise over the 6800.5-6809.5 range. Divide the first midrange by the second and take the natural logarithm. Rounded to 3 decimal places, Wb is 0.176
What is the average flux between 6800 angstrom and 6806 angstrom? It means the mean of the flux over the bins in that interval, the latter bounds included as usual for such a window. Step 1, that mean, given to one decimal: 8.2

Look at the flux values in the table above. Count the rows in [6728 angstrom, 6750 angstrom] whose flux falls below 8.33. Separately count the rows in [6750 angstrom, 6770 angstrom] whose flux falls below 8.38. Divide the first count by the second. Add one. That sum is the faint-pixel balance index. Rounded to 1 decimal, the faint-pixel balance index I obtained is 1.8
